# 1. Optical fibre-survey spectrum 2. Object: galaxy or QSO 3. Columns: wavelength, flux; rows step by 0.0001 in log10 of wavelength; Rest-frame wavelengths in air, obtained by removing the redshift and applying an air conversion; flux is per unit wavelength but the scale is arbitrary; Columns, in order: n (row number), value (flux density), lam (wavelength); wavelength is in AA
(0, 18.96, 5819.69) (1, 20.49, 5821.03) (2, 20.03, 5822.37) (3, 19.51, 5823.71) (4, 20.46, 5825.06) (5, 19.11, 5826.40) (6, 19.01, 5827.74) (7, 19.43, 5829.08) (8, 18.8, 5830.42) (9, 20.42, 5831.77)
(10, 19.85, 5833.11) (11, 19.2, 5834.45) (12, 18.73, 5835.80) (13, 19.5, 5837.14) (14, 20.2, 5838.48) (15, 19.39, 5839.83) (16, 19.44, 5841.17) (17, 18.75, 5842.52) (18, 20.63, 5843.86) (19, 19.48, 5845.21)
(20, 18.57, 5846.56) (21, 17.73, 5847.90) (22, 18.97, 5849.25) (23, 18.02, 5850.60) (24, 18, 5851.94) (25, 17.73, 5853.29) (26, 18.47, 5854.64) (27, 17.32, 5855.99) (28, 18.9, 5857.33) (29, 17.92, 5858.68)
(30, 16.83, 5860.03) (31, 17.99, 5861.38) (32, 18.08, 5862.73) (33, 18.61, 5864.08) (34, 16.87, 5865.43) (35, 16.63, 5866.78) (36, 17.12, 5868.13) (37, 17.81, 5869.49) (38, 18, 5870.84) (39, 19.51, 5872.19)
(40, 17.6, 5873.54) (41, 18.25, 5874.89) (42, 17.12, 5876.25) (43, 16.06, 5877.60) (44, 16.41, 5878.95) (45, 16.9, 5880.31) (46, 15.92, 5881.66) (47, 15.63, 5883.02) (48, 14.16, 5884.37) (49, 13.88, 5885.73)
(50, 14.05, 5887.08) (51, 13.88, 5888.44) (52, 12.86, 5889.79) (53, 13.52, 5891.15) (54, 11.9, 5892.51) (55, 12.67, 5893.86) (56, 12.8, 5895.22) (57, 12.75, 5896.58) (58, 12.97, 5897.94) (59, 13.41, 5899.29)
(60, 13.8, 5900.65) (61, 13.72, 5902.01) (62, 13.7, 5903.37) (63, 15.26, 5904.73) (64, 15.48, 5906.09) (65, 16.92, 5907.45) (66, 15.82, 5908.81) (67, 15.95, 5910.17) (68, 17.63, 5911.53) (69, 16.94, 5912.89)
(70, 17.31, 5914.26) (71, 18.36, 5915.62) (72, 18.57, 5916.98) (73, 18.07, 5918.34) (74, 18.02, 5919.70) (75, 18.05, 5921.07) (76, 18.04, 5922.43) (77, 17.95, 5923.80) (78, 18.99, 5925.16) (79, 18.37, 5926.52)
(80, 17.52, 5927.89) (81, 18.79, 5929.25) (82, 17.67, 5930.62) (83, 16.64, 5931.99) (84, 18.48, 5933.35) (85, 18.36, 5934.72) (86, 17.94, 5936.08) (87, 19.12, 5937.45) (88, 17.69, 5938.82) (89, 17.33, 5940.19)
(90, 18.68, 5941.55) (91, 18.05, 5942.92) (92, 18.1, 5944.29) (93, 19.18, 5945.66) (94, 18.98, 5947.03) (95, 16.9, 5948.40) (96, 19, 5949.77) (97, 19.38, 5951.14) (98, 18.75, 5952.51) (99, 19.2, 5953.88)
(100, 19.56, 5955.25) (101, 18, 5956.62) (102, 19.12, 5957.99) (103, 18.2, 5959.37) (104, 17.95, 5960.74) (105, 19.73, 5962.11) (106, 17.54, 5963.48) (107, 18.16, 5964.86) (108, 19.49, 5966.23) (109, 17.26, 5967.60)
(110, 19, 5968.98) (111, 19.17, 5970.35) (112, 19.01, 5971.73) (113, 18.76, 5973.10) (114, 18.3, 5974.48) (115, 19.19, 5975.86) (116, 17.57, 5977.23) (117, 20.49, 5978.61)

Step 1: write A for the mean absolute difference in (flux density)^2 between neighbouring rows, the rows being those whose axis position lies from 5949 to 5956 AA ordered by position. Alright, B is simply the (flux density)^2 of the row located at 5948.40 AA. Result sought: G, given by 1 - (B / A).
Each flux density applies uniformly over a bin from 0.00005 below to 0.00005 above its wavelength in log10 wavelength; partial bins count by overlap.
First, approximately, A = 17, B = 286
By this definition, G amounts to -15.4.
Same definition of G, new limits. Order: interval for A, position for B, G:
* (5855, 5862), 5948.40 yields -5.7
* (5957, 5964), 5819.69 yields -6.5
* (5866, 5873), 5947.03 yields -12.8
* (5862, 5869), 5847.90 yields -10.9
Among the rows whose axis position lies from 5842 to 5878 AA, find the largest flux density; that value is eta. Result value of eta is 20.63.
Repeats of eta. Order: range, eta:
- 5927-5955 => 19.38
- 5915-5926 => 18.99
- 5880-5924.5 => 18.57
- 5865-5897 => 19.51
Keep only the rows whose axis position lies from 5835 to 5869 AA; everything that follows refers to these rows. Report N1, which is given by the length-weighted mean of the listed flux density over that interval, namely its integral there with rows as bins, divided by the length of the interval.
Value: 18.4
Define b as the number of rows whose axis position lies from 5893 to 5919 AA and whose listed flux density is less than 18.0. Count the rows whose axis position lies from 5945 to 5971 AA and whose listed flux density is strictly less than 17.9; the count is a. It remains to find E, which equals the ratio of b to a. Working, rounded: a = 3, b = 16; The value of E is 5.3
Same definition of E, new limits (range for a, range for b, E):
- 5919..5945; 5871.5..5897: 3.4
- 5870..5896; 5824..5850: 0.1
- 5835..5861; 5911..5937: 2.0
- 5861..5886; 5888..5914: 1.5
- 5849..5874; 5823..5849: 0.1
